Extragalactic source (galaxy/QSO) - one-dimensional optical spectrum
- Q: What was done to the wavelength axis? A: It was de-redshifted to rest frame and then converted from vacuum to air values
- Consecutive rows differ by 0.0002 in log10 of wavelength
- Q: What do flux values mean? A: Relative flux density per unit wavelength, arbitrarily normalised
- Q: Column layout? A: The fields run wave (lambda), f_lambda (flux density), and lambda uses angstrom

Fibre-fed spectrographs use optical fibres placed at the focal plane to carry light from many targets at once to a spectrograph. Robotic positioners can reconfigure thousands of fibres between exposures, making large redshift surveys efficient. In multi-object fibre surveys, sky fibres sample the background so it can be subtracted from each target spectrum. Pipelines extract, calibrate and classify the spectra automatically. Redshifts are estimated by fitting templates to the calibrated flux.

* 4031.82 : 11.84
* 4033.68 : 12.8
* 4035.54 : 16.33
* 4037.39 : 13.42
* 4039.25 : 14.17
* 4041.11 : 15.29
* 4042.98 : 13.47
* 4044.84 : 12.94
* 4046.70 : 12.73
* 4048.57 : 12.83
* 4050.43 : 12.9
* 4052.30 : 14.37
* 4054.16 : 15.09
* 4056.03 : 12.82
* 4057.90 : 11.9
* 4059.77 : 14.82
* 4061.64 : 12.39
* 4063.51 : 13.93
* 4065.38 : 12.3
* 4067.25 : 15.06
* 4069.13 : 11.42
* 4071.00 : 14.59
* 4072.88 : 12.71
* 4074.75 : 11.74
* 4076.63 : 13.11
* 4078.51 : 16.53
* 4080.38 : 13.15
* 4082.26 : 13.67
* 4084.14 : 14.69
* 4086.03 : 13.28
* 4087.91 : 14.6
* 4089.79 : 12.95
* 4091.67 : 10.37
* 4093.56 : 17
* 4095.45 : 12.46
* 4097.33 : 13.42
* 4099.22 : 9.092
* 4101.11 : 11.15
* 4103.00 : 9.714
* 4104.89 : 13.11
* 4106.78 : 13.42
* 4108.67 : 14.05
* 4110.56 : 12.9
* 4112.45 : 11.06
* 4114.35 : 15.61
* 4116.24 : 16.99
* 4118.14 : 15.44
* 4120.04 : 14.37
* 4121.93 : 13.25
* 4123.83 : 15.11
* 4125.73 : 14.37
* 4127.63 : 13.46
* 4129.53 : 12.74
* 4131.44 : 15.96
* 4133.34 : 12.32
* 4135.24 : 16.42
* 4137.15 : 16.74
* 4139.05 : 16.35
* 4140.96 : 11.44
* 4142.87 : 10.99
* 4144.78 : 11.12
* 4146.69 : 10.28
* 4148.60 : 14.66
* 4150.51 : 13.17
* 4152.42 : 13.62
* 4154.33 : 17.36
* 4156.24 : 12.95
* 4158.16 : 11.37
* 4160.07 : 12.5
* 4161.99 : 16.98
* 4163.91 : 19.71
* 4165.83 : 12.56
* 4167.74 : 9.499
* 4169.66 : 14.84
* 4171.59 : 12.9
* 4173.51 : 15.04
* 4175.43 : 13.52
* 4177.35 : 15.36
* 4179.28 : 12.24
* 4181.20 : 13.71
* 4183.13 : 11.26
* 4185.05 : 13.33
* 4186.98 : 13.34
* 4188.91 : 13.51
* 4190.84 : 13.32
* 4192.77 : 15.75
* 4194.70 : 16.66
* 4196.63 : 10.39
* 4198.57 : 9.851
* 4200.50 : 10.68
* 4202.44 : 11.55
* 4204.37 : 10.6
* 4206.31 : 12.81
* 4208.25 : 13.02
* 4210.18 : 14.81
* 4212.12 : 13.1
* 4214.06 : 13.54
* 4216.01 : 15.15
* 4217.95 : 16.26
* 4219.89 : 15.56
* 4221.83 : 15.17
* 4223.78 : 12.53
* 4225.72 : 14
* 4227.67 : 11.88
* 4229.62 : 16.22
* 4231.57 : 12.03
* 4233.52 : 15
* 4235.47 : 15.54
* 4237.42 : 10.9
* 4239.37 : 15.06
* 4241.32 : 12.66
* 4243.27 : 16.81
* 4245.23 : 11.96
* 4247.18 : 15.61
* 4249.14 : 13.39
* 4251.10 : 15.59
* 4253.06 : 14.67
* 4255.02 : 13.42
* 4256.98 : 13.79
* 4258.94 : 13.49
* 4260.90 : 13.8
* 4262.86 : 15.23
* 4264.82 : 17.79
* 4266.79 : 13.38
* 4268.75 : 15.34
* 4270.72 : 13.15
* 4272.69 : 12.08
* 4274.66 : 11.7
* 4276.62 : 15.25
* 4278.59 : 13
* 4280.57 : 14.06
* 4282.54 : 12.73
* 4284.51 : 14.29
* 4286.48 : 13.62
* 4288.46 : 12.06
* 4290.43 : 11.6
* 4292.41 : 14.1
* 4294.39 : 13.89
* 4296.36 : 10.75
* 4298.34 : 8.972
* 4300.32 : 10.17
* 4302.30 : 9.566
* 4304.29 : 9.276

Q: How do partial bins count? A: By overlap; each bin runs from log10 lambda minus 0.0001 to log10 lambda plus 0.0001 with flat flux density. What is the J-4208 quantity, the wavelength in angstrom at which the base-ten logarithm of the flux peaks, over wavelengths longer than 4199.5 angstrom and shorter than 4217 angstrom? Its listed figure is 4216.01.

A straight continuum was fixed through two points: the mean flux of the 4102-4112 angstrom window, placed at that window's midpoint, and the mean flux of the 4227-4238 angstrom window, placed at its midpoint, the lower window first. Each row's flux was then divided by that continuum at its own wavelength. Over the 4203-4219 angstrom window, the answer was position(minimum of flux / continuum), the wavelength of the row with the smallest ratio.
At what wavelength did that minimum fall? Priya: 4204.37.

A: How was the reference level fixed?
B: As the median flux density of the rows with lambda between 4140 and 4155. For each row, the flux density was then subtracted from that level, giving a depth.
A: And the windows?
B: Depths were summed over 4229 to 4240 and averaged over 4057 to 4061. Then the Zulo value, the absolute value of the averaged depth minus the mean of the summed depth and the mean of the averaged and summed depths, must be 7.4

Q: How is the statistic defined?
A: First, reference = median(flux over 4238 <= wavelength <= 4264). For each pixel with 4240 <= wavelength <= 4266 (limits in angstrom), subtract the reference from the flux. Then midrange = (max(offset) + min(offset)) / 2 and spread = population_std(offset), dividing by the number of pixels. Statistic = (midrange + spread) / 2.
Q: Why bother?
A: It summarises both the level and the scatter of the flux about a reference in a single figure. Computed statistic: 1.34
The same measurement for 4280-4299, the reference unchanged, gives -0.25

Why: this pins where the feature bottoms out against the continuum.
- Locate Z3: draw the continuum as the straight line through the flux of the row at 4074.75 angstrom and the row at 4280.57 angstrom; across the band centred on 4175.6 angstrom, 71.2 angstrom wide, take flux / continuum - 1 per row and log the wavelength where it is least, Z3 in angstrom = 4167.74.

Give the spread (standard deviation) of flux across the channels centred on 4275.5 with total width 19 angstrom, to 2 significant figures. 1.2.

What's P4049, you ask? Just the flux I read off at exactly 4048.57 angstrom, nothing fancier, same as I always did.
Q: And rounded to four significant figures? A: 12.83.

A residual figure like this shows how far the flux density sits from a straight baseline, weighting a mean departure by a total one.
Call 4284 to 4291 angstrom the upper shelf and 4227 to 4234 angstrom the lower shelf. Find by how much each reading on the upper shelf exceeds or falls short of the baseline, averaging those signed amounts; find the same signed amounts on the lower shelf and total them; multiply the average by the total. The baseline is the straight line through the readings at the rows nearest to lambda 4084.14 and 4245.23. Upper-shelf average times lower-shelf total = 10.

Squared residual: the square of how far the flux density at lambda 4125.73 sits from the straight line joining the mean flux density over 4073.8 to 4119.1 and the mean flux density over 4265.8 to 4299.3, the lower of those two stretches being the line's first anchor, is 1.2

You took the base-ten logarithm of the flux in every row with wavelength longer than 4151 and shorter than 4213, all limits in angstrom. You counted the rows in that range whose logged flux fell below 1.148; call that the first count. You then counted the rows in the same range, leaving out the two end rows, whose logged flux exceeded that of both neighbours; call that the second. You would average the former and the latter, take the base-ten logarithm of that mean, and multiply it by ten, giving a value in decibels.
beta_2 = 12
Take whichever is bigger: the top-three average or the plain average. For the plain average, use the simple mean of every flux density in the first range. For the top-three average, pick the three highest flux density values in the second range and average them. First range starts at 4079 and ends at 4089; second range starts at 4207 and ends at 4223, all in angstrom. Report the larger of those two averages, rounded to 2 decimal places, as 15.66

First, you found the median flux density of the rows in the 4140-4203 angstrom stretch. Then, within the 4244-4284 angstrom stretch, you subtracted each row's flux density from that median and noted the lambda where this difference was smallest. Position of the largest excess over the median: 4264.82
